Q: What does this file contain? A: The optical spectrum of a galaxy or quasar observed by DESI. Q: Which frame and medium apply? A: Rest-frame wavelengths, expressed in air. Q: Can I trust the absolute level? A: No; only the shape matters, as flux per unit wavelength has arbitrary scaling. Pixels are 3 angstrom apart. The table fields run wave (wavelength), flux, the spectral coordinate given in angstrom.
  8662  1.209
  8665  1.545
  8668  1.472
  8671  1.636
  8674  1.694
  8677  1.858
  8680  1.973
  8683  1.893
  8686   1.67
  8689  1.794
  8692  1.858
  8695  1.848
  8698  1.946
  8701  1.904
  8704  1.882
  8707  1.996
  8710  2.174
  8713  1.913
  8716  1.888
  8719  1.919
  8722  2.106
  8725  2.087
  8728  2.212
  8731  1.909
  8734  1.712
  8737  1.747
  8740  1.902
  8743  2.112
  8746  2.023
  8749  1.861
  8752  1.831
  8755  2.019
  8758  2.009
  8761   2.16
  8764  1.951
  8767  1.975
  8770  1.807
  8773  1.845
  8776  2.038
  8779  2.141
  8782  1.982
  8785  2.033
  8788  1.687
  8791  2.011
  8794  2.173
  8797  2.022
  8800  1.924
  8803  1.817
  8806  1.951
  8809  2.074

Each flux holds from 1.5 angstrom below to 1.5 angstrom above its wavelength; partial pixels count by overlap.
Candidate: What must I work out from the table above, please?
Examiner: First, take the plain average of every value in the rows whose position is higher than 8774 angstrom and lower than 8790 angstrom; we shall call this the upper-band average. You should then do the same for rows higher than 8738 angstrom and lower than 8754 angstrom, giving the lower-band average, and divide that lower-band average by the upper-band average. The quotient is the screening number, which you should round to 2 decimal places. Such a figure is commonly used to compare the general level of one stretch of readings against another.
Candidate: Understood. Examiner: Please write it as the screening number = 0.98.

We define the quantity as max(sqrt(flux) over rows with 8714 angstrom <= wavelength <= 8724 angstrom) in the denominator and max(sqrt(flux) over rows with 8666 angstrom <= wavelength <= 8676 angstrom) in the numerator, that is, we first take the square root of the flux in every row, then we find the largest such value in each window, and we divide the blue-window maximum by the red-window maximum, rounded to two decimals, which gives 0.90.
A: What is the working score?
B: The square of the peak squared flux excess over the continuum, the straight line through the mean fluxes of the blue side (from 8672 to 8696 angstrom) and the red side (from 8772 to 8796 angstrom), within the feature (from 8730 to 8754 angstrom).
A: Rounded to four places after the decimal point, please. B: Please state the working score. 0.0014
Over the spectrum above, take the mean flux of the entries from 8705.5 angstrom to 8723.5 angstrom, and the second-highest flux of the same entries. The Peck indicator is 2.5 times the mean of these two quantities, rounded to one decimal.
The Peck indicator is 5.1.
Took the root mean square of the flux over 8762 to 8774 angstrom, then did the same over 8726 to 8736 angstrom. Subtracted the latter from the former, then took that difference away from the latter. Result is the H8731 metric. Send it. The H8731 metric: 2.01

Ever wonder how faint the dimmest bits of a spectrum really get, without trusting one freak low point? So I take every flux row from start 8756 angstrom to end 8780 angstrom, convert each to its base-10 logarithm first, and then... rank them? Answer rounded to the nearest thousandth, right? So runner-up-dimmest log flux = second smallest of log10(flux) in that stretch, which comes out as 0.266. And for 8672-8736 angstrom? 0.229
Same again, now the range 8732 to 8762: 0.242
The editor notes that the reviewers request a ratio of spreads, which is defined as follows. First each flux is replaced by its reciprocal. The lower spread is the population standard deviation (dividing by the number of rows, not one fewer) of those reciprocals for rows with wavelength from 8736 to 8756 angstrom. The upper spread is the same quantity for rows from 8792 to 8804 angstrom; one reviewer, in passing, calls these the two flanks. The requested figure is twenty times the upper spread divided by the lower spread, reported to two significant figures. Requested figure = 21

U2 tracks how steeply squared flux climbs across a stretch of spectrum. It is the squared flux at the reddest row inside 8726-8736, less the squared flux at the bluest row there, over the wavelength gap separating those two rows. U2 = -0.33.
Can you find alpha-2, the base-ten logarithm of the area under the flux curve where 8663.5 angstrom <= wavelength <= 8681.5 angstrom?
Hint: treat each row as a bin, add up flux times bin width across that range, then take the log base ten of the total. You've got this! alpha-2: 1.48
